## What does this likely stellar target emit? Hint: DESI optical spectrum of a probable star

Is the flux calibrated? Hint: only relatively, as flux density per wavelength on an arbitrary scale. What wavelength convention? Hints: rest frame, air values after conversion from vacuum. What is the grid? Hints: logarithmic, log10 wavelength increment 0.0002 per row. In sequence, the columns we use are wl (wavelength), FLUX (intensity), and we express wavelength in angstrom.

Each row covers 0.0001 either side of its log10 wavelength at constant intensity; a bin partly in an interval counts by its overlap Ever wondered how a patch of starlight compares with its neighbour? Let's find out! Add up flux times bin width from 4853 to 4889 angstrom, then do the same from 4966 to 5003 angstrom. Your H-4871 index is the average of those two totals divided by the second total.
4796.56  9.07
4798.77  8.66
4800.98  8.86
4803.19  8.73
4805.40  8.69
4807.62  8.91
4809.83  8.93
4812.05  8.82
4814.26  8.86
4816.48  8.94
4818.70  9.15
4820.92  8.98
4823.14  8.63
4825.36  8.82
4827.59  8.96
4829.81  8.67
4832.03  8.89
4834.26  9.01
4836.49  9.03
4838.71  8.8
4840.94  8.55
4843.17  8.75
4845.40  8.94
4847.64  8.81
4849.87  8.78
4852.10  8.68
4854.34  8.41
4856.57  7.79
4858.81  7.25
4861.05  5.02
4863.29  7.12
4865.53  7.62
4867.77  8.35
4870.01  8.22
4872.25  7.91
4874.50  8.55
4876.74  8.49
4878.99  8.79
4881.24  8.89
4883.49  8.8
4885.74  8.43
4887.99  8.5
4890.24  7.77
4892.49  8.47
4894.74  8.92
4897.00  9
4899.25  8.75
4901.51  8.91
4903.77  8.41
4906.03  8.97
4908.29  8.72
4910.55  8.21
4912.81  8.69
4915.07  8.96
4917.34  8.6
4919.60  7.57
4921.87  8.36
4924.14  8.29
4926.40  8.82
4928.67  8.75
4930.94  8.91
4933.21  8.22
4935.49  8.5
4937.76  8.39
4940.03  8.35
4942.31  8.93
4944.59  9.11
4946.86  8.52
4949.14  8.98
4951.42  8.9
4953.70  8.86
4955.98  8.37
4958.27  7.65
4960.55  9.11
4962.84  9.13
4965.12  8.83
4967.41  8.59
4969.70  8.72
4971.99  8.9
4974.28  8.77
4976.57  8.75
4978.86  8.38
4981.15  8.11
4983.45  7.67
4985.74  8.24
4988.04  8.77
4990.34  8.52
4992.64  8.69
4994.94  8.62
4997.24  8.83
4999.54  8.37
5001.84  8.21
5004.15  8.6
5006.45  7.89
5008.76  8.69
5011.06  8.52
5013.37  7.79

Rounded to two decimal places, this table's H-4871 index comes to 0.96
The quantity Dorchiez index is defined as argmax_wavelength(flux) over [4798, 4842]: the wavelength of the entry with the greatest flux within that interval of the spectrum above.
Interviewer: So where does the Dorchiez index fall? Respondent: 4818.70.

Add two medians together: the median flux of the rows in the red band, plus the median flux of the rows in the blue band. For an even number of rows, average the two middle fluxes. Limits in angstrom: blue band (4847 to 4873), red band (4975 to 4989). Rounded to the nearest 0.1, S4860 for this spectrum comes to 16.4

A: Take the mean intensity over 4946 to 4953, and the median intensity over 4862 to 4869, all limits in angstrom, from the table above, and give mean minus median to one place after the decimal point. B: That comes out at 1.2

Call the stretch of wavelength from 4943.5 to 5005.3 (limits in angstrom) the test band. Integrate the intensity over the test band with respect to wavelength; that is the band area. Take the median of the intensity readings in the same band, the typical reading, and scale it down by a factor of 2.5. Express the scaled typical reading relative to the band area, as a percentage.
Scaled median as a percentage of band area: 0.65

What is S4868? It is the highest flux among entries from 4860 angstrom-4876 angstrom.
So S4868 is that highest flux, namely 8.55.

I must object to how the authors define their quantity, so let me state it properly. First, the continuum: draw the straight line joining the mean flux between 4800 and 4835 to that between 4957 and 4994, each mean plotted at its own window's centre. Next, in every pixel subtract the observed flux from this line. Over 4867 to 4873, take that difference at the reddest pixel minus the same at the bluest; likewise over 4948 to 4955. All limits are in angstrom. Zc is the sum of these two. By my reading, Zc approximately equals 0.5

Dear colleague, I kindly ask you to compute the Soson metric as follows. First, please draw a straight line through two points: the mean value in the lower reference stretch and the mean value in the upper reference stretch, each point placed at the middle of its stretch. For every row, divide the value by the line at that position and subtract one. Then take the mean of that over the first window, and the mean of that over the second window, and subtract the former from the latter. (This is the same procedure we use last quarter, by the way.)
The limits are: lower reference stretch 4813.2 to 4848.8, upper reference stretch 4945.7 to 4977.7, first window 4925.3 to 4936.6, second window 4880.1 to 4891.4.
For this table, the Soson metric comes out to -0.02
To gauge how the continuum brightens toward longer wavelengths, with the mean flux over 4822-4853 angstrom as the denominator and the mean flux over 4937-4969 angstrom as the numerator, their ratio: 0.99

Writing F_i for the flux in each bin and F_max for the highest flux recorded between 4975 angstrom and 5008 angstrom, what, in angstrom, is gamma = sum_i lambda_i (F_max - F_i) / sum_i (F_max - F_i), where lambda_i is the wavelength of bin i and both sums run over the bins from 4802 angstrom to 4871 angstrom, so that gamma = 4863.2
